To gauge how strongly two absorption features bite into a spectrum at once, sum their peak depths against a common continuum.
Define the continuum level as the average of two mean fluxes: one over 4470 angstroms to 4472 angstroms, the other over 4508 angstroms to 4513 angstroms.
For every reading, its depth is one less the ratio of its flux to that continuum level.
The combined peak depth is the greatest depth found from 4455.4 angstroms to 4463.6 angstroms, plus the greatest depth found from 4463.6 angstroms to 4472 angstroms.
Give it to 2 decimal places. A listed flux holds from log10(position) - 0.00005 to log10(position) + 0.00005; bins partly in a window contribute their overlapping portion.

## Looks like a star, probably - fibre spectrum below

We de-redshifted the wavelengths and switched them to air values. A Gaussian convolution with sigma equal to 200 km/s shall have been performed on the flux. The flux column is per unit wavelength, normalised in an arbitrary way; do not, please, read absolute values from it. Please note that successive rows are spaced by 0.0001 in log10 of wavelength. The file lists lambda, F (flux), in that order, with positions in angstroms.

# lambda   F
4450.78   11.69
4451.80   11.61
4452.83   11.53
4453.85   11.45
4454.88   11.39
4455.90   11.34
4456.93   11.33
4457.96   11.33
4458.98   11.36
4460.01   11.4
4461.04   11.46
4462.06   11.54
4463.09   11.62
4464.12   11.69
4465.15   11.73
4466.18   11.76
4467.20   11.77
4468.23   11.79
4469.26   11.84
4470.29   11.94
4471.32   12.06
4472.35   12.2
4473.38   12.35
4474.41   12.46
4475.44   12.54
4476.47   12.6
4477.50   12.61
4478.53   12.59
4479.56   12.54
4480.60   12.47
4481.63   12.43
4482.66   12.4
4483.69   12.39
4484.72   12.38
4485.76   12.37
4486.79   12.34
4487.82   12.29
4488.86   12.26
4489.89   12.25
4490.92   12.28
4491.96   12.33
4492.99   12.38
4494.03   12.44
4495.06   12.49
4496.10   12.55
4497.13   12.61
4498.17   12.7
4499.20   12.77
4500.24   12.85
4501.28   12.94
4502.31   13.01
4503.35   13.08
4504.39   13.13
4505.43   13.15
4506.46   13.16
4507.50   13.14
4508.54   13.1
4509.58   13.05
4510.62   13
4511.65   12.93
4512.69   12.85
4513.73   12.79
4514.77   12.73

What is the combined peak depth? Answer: 0.16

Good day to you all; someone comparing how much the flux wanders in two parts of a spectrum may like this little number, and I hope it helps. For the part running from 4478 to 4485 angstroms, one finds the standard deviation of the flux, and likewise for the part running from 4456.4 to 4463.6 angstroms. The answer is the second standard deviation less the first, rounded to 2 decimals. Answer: 0.03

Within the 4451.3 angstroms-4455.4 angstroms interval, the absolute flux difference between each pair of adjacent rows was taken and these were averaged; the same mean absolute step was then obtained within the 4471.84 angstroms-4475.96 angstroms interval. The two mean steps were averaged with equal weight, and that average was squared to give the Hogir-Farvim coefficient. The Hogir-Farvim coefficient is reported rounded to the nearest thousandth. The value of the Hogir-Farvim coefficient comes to 0.009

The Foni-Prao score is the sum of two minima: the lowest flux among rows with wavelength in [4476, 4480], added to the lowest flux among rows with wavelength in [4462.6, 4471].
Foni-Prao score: 24.2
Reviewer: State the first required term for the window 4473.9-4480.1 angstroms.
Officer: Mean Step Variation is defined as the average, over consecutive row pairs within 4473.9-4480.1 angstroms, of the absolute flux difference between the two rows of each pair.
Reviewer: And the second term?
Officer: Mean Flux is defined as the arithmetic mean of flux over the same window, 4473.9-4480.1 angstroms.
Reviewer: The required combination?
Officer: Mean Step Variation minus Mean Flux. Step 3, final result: -12.5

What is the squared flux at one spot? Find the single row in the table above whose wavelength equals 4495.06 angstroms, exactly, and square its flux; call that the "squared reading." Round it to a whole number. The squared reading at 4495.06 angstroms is 156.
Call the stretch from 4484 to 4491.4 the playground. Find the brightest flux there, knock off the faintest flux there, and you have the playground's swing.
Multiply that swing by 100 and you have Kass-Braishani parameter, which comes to 13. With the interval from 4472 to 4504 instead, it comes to 88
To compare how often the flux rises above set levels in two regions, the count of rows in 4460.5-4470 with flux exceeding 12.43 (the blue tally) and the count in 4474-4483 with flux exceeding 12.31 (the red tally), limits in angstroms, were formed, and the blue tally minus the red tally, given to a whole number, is -9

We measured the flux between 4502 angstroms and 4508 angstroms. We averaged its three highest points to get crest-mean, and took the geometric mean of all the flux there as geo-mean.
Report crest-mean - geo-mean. 0.038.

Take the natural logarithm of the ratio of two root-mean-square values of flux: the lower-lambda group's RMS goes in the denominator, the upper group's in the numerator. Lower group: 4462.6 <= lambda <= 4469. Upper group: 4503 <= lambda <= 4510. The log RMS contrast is 0.112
